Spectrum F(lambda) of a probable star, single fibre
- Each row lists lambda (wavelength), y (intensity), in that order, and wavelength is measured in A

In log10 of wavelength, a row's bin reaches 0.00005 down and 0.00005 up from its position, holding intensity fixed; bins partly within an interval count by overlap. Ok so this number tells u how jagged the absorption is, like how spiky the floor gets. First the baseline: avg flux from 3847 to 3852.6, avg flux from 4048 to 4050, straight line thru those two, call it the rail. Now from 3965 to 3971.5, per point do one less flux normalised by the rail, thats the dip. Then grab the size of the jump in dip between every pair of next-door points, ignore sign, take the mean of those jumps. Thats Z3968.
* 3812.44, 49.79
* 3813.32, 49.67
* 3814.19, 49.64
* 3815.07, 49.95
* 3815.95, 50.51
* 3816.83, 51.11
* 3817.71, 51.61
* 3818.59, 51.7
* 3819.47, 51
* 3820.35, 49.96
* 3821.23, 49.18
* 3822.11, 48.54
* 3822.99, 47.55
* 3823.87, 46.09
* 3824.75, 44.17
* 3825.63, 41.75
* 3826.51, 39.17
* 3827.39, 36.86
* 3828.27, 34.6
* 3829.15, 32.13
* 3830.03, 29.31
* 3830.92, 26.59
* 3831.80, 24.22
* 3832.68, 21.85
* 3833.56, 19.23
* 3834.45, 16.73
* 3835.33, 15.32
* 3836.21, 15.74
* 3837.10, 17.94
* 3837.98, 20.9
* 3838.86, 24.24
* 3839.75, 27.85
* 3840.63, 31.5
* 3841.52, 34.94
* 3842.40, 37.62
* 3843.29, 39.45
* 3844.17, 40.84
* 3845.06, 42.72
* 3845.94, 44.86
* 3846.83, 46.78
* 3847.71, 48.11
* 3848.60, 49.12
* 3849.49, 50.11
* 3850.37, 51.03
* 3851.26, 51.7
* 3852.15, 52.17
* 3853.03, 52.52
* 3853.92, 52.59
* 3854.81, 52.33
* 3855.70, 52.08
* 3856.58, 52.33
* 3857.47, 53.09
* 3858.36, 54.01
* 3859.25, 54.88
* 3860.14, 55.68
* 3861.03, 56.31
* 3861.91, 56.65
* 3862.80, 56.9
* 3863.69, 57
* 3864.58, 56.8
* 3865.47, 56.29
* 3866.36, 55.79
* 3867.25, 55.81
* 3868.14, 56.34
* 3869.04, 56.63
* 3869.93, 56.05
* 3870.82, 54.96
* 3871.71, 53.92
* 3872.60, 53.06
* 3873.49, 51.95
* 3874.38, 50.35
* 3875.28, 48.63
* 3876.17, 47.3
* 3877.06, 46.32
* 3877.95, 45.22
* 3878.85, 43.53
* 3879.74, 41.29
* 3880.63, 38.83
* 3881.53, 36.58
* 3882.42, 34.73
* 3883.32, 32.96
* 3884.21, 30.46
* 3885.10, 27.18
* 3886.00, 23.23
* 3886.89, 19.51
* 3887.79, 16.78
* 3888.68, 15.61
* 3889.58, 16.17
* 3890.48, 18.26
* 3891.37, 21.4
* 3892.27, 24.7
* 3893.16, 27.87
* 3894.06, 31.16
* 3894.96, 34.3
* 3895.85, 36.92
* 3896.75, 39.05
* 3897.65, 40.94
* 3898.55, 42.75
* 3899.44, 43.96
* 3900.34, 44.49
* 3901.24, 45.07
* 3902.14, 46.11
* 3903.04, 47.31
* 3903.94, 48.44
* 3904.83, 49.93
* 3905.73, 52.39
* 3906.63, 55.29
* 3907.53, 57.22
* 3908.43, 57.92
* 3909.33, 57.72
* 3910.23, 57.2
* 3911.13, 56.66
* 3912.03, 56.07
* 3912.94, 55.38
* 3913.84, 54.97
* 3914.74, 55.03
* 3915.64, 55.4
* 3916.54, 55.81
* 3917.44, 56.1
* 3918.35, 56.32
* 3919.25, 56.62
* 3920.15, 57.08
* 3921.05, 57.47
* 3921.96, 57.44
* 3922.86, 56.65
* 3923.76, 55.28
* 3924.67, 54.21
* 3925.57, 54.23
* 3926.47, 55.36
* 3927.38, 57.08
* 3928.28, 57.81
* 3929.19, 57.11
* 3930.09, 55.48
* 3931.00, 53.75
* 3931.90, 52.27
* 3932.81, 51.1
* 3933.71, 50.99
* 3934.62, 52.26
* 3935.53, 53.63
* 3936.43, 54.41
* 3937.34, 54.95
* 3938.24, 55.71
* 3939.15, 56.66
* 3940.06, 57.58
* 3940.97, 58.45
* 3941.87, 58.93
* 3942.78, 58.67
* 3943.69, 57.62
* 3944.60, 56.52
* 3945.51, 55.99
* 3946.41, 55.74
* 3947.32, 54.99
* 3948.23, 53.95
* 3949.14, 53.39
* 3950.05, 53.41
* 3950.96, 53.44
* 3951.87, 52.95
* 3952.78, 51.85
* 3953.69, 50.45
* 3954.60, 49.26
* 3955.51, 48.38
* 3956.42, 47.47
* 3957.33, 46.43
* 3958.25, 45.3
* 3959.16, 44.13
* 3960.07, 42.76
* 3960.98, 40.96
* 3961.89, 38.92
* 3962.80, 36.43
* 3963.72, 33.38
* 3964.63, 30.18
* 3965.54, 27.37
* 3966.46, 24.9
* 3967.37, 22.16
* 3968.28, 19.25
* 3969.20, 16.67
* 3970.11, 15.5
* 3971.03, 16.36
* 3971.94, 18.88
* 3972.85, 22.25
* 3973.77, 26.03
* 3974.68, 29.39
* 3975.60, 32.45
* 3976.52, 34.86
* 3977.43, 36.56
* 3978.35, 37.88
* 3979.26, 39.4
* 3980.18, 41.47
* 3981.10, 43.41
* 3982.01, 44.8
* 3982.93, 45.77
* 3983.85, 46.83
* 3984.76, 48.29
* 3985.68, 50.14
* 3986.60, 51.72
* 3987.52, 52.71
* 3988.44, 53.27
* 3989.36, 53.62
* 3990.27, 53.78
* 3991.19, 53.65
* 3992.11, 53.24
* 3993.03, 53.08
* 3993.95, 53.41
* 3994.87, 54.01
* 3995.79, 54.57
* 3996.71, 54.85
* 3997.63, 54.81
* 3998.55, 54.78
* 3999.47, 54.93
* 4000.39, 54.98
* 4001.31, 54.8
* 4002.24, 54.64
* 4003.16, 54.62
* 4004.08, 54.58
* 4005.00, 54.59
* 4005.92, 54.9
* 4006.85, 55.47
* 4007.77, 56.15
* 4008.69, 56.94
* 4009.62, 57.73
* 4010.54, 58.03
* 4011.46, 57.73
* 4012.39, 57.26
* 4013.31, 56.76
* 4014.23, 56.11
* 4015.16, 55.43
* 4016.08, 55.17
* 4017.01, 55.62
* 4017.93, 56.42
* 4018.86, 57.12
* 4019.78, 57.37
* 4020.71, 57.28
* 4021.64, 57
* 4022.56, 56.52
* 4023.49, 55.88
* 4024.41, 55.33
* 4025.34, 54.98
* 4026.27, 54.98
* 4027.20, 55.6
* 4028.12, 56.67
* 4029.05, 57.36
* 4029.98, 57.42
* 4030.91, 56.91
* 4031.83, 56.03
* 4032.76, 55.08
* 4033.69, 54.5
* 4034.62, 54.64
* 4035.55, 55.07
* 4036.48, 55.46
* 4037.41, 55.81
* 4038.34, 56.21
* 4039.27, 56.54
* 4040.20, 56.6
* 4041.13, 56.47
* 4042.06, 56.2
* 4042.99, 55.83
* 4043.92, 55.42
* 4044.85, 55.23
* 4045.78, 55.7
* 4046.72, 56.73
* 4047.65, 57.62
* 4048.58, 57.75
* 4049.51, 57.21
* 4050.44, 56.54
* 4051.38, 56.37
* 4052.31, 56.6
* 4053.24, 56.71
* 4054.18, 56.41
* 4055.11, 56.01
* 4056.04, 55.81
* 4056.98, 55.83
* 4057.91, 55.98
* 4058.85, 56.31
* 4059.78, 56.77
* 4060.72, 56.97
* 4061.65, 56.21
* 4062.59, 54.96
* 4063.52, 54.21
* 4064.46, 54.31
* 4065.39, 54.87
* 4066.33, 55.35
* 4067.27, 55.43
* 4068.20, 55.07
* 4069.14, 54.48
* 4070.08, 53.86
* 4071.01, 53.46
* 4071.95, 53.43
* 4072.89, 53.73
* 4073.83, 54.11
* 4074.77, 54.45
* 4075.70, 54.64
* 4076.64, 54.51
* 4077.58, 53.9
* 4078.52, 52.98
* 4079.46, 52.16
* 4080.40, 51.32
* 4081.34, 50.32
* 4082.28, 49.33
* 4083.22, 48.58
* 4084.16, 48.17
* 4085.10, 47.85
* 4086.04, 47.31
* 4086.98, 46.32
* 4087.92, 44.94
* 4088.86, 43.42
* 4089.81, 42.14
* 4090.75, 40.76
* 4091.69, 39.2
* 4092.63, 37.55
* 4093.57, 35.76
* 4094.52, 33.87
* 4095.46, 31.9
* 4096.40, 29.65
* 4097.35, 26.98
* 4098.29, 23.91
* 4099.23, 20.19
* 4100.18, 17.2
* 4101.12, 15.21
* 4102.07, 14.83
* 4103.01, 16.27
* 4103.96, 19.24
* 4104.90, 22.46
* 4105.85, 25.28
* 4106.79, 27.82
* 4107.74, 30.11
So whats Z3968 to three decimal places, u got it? 0.039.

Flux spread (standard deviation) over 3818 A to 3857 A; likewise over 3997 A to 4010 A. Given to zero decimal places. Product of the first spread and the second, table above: 12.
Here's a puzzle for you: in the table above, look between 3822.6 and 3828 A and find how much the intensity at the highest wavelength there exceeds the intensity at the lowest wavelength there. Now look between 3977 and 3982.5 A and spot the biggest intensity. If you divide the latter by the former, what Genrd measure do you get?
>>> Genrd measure -4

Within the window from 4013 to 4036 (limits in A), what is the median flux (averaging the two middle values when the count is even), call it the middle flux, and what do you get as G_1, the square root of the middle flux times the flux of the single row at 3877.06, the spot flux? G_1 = 51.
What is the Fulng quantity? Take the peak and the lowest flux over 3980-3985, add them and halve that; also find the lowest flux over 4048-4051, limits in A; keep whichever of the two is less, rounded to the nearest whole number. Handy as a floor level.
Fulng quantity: 45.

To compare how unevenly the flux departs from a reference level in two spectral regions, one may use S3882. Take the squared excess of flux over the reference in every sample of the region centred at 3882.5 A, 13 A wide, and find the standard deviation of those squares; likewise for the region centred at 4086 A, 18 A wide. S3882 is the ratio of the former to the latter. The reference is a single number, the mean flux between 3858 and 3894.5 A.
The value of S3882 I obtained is 6.3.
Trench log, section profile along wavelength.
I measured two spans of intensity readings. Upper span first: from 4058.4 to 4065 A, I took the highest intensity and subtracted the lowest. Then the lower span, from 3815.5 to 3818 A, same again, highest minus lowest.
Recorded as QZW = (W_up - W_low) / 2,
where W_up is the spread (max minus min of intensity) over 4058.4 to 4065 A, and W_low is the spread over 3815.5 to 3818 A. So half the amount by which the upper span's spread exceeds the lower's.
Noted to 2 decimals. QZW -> 0.83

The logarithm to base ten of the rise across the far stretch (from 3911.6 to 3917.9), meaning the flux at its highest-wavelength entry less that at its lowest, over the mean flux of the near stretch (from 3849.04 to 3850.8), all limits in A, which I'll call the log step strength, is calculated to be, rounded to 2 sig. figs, -3.2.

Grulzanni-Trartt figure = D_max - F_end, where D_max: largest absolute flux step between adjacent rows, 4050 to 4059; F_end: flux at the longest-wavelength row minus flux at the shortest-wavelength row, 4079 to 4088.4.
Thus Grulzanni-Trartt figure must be 7.6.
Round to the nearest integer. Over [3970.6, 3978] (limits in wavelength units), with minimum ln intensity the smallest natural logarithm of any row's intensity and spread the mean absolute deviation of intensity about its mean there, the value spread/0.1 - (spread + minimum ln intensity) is 53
